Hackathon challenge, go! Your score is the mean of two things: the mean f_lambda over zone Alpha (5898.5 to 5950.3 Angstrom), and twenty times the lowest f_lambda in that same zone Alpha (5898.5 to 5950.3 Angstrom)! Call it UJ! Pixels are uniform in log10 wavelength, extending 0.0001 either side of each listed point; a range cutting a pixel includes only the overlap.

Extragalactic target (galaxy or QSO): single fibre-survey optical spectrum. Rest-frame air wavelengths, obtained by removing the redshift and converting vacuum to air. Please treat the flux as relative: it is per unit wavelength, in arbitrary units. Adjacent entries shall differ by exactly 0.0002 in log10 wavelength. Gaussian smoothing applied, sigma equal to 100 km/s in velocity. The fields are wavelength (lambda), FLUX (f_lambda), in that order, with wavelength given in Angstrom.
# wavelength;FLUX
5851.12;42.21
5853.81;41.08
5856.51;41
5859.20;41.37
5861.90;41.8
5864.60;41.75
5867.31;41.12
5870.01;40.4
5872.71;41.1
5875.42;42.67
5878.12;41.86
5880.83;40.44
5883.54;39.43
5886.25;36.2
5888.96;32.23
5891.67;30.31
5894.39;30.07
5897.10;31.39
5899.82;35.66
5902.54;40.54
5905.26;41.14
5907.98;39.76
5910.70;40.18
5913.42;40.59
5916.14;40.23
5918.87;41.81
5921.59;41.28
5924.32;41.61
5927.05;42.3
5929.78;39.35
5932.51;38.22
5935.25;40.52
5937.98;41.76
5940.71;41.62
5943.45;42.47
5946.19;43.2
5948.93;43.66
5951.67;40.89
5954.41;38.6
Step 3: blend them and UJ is 377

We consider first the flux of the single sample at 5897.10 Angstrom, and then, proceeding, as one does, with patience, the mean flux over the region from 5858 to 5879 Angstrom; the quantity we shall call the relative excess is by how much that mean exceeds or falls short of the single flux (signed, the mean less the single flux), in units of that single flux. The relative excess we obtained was 0.32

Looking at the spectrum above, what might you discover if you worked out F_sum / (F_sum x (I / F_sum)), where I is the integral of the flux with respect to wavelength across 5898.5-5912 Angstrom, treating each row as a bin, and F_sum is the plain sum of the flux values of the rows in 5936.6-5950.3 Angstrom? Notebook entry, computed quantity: 0.40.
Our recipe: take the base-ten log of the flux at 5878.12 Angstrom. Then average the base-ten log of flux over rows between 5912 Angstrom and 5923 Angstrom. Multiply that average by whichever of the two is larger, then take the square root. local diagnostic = 1.62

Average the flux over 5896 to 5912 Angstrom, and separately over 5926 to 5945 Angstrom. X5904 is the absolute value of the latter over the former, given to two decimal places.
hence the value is 1.07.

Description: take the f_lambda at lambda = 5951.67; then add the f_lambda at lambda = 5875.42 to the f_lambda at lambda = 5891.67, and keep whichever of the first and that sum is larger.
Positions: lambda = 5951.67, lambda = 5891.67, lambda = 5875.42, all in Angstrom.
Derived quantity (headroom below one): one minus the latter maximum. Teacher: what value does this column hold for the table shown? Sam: -72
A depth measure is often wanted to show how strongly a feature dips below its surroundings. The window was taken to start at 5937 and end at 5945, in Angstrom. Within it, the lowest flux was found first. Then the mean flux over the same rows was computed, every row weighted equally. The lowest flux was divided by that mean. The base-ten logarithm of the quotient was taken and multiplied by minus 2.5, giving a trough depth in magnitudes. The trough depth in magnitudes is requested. 0.009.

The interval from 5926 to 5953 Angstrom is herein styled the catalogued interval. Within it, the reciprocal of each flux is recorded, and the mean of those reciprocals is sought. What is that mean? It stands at 0.0242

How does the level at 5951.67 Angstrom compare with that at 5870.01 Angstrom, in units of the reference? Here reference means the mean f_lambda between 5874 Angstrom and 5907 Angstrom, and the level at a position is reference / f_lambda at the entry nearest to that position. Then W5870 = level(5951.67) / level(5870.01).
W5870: 0.99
